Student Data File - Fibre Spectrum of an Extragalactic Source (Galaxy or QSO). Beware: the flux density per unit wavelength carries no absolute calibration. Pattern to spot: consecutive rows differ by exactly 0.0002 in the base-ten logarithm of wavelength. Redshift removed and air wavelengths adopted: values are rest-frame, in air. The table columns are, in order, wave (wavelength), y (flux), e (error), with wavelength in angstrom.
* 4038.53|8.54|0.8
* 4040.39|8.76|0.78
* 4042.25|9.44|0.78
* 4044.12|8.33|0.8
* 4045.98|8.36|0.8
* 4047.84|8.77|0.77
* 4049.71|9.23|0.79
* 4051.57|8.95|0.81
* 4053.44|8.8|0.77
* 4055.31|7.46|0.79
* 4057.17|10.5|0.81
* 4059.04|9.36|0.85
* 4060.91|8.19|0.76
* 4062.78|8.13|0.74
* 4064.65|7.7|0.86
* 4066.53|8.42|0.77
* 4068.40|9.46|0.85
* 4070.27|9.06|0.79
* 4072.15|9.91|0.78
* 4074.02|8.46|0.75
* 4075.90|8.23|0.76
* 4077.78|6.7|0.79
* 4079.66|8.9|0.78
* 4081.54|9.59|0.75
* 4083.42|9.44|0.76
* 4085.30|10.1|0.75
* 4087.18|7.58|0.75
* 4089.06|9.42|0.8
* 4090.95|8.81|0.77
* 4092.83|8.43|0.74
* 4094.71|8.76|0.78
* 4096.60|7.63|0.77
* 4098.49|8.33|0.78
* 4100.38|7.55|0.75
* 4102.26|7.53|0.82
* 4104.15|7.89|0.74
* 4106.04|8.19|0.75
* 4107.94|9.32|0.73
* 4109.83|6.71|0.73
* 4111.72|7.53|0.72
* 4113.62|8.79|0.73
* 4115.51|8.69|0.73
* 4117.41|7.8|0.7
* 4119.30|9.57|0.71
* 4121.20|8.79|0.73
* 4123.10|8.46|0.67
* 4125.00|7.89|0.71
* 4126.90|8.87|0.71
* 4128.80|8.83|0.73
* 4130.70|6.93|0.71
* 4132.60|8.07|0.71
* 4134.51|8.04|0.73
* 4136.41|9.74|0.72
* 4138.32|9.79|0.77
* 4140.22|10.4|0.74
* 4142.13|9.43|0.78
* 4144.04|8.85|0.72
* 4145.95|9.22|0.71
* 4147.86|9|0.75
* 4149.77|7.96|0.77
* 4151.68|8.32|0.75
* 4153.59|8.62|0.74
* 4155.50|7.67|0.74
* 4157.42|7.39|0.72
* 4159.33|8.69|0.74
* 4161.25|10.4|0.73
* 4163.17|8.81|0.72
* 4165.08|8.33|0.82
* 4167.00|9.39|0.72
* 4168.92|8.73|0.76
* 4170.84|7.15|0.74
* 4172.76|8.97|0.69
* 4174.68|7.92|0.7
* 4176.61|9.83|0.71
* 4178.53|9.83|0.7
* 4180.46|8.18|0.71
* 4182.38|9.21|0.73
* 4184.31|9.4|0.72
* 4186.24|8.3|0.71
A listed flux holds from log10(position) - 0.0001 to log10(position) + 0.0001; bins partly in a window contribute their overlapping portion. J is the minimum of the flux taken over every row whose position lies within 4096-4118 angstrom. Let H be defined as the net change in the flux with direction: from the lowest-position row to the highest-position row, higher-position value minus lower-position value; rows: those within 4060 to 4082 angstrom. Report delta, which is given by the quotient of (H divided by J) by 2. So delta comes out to 0.104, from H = 1.4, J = 6.71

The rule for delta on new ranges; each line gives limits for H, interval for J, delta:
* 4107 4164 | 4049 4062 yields -0.034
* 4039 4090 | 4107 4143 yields 0.049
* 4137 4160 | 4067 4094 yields -0.082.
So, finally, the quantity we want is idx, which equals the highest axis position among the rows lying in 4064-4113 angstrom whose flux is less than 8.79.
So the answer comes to 4111.72 angstrom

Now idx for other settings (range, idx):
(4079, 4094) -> 4092.83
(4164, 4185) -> 4180.46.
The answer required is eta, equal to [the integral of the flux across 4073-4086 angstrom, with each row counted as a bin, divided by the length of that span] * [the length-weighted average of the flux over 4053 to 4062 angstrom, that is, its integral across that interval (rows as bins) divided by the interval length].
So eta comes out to 78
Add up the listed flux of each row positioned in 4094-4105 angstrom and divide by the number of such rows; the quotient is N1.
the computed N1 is 7.9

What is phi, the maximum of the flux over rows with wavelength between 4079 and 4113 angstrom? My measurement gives 10.1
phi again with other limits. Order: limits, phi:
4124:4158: 10.4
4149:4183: 10.4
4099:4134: 9.57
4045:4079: 10.5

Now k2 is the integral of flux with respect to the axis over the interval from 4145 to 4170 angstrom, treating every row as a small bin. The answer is 216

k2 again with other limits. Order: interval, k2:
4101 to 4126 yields 206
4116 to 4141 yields 217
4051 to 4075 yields 211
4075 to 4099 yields 207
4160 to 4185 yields 223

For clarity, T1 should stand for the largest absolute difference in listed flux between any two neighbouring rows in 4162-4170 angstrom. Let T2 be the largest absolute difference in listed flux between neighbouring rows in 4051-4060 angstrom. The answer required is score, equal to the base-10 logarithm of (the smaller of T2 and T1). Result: 0.03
